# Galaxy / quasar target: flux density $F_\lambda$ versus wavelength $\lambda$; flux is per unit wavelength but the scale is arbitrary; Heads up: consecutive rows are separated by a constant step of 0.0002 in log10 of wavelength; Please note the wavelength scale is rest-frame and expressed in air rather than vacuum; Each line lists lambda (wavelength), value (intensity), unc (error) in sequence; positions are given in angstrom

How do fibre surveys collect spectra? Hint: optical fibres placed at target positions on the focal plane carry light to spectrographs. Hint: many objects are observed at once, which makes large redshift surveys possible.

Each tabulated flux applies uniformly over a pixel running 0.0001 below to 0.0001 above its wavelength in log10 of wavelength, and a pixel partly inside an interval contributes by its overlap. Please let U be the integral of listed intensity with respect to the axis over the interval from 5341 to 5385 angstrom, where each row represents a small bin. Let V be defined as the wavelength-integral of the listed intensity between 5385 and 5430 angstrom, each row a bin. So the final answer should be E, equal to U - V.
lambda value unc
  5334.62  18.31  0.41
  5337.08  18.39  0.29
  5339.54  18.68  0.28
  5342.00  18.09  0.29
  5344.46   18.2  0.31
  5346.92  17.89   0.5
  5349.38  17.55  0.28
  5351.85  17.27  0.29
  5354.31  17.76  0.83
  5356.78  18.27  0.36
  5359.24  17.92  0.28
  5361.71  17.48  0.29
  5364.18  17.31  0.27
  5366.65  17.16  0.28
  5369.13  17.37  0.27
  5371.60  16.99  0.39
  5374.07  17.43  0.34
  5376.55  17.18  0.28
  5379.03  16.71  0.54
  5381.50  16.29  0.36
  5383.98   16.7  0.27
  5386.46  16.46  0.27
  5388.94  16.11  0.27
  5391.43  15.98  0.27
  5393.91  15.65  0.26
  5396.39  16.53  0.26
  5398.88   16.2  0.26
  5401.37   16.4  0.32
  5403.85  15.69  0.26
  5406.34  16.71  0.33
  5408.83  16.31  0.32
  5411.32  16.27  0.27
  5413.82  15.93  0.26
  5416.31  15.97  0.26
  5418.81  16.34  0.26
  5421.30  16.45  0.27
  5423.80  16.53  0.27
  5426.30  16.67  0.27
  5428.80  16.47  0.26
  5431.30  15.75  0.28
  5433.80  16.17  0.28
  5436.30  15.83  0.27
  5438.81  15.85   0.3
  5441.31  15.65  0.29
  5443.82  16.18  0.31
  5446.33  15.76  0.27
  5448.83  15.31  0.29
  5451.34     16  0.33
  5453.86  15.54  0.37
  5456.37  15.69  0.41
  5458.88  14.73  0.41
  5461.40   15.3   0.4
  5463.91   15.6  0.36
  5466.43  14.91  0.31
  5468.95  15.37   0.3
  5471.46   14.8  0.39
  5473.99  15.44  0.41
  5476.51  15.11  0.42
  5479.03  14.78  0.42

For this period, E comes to 35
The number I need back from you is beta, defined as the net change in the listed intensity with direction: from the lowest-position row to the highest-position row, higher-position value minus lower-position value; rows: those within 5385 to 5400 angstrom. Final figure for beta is -0.26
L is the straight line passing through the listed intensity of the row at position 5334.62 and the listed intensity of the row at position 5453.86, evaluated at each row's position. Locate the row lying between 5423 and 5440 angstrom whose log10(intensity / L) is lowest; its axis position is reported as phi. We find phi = 5431.30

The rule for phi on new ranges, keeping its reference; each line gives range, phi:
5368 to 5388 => 5381.50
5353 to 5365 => 5364.18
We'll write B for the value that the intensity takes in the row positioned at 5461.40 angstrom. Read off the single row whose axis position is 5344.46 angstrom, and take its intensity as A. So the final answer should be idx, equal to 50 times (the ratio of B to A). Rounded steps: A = 18.2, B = 15.3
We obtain 42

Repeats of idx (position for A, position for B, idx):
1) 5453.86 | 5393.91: 50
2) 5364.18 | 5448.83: 44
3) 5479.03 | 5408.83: 55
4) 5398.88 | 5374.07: 54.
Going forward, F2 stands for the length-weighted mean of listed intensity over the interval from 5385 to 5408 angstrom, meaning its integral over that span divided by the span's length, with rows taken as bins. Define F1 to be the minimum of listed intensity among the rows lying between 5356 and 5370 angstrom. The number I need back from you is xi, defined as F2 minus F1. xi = -1.0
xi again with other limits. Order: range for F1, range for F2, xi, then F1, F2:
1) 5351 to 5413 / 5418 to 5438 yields 0.6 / 15.65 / 16.3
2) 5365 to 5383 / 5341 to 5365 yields 1.5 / 16.29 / 17.8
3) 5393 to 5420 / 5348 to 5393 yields 1.4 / 15.65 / 17.1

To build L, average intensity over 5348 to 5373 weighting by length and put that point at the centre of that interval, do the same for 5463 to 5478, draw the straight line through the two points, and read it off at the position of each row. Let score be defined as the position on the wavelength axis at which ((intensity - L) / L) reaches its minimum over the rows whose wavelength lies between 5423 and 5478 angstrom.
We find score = 5458.88 angstrom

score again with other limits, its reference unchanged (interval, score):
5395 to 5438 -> 5403.85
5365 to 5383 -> 5381.50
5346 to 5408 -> 5393.91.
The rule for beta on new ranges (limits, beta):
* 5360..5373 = -0.49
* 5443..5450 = -0.87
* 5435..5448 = -0.07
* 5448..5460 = -0.58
